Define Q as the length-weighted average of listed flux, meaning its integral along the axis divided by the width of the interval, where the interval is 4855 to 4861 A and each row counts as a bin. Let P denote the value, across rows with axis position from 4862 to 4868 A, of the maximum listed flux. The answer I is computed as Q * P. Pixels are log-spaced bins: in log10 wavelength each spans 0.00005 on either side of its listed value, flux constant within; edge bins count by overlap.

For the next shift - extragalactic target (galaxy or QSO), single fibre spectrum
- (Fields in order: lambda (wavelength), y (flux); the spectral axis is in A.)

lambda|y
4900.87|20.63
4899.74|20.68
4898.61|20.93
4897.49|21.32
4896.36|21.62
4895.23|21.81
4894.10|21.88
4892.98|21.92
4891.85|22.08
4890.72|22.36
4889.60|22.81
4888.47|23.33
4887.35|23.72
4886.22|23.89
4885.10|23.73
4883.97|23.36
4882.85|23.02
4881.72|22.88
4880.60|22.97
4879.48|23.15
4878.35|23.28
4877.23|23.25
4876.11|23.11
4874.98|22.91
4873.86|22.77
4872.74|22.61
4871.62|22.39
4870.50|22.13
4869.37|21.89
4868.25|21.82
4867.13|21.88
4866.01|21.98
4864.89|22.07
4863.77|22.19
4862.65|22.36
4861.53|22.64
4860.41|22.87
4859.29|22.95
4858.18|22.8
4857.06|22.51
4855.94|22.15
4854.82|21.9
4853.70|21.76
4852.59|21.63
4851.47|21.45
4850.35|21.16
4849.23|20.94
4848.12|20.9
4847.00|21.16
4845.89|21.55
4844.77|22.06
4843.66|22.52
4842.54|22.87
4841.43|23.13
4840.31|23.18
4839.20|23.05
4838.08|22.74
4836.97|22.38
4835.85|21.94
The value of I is 506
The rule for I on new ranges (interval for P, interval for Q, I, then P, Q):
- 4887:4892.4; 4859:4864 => 536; 23.72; 22.6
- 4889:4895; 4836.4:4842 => 522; 22.81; 22.9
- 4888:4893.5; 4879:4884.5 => 539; 23.33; 23.1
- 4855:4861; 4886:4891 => 533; 22.95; 23.2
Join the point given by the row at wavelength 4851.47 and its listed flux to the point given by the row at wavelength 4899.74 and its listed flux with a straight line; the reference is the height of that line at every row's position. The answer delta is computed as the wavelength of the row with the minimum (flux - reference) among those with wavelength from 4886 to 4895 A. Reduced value 4894.10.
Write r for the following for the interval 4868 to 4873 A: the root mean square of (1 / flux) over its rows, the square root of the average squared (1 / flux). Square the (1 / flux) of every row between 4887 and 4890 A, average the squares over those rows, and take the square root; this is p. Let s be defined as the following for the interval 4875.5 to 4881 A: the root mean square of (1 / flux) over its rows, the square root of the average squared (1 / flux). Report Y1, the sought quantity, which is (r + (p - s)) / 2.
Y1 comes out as 0.0224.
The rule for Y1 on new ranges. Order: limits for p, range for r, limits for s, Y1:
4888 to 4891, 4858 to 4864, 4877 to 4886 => 0.0225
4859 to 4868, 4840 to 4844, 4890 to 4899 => 0.0212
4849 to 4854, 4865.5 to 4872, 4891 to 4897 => 0.0232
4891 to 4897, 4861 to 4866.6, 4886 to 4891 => 0.0238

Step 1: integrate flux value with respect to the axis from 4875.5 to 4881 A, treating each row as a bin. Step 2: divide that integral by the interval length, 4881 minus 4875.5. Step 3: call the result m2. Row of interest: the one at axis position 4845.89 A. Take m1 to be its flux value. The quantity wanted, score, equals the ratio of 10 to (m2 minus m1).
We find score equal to 6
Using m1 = 21.55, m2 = 23.14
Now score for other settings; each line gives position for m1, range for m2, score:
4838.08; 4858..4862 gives 83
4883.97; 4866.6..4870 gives -7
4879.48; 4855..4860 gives -17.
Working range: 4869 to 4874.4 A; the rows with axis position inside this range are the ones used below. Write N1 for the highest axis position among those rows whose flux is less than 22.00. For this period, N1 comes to 4869.37 A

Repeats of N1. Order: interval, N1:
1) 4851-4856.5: 4854.82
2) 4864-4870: 4869.37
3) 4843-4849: 4848.12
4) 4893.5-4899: 4898.61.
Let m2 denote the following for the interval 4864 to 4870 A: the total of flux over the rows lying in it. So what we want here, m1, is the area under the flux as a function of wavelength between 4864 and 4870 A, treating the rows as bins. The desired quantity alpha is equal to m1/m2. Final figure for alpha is 1.20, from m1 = 132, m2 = 110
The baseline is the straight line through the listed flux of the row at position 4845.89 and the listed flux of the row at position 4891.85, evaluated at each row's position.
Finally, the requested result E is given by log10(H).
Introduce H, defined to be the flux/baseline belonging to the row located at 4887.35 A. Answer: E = 0.032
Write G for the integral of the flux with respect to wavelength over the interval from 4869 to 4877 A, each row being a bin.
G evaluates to 181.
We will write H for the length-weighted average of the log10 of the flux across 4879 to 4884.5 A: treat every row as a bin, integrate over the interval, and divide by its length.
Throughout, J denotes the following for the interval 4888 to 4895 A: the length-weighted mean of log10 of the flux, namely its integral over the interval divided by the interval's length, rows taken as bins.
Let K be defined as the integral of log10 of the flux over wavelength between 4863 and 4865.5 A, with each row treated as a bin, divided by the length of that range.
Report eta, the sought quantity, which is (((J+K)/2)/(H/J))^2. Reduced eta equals 1.77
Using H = 1.36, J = 1.349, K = 1.35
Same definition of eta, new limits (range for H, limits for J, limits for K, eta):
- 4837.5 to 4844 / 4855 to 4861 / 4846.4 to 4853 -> 1.78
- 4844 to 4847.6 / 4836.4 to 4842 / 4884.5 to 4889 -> 1.93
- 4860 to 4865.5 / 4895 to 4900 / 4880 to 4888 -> 1.76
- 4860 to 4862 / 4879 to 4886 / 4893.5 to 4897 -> 1.86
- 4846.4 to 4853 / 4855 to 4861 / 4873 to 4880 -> 1.93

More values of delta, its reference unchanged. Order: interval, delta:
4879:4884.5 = 4881.72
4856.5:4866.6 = 4866.01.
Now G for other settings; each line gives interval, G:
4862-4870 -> 176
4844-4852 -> 171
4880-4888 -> 187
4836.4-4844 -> 173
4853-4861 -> 179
